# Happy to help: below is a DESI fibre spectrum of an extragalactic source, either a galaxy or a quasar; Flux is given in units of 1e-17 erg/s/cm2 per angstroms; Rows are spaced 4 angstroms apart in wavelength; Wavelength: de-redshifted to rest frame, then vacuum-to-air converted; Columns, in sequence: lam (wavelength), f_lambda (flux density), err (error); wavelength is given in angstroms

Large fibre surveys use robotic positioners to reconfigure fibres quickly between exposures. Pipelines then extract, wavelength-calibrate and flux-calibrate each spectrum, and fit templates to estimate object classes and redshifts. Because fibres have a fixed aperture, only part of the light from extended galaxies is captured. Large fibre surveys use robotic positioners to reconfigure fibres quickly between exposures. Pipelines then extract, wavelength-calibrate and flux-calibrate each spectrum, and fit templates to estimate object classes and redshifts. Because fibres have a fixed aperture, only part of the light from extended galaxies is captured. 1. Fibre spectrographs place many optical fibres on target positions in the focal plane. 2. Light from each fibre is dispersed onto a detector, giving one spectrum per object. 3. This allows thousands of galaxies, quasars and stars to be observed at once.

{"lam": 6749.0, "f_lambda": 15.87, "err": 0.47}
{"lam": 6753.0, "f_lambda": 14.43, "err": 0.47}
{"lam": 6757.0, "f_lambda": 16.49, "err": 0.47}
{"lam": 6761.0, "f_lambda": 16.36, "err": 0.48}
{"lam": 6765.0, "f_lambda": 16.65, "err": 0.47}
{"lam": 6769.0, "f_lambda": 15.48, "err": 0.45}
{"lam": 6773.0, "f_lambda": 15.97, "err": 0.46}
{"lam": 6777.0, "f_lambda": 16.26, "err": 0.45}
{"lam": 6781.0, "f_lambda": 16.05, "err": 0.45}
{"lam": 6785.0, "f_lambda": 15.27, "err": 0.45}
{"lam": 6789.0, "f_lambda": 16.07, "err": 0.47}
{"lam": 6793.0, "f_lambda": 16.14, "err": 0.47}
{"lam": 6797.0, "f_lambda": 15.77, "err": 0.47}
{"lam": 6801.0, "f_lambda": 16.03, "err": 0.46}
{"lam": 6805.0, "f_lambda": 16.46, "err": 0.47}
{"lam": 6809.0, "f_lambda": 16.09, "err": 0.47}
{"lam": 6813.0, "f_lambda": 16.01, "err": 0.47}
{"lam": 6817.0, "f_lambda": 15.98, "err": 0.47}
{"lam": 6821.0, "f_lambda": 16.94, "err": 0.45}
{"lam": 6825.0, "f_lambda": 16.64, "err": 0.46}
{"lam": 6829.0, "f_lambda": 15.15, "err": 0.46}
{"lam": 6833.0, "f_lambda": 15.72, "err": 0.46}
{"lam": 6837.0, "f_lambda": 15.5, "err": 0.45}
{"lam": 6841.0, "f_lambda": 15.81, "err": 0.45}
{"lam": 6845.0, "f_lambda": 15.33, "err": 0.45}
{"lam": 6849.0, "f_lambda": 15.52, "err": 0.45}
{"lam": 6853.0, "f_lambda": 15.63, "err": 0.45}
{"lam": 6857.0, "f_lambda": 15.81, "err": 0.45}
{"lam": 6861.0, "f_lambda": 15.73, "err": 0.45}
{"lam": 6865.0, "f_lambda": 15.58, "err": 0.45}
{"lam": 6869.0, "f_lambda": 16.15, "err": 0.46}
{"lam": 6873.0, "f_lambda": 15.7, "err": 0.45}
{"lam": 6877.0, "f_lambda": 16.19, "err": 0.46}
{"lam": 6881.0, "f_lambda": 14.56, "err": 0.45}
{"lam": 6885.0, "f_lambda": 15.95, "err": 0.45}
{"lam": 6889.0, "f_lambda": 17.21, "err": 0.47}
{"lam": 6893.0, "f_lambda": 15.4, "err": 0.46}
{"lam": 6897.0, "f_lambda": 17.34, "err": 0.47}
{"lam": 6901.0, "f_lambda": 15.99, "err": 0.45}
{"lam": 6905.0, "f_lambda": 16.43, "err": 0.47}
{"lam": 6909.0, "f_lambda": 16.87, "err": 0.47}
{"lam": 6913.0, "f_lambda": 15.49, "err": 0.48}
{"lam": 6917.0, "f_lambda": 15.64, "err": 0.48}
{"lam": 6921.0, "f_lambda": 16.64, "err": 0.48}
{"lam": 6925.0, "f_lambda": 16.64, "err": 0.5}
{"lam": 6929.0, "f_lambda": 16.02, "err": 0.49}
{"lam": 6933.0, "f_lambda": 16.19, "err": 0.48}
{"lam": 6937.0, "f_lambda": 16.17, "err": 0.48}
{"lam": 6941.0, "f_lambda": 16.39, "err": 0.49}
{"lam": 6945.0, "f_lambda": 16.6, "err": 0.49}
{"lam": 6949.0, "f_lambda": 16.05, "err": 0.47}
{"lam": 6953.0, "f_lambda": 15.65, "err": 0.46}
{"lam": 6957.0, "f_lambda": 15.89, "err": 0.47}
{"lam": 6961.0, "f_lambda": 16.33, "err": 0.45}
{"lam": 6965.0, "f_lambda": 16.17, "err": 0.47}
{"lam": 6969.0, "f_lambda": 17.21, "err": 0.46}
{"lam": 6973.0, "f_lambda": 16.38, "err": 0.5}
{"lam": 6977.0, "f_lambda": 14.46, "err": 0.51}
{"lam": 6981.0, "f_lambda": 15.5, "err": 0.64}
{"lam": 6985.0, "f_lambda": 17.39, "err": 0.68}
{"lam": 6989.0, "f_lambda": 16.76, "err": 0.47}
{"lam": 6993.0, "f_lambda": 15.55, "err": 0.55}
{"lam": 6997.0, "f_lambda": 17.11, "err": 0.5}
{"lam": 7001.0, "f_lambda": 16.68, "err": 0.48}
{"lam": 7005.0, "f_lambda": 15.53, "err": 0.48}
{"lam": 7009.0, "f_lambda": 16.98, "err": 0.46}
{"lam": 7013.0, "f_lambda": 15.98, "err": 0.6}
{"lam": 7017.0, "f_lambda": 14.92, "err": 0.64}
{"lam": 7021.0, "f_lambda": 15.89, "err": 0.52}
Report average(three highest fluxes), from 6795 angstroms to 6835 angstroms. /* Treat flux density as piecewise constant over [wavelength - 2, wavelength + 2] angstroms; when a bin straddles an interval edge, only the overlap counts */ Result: 16.7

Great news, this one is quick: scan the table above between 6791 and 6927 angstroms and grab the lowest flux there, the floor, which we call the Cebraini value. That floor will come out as 14.56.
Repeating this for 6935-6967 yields 15.65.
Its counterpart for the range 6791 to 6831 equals 15.15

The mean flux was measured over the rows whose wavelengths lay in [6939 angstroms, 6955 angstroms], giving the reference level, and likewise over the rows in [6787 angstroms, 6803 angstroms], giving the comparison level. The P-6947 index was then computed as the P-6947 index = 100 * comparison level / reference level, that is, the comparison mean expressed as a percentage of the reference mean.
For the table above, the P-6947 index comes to 99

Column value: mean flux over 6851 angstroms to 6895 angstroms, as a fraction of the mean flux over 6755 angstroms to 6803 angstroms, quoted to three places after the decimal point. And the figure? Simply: 0.985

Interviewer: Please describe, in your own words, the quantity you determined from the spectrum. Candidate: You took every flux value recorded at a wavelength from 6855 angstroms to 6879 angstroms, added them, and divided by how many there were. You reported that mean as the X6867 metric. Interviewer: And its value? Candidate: 15.9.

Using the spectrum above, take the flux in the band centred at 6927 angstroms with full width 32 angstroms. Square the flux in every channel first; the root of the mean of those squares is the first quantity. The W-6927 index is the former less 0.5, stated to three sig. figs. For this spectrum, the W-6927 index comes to 15.7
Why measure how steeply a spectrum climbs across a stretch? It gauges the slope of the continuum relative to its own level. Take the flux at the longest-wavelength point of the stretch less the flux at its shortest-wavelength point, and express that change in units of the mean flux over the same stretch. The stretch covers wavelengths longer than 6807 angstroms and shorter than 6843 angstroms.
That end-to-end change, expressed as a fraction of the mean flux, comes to -0.02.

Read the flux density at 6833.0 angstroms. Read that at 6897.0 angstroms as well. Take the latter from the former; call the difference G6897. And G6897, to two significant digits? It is -1.6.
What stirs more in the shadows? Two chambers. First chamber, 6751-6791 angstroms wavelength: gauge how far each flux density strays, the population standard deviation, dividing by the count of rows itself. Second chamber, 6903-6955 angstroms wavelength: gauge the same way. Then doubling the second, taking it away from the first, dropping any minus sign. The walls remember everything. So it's 0.20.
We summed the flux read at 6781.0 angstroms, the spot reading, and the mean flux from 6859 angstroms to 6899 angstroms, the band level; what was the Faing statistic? 32.0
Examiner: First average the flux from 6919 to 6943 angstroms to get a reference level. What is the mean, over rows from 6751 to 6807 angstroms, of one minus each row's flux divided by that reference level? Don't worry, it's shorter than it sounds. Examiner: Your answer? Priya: 0.023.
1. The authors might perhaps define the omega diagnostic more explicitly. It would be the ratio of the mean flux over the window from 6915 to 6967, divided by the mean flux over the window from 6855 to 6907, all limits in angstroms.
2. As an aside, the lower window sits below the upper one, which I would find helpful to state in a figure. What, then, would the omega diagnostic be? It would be 1.01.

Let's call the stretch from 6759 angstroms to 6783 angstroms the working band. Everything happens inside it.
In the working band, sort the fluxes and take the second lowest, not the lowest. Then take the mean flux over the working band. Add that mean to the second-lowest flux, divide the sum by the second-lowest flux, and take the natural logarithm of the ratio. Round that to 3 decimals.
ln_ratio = 0.698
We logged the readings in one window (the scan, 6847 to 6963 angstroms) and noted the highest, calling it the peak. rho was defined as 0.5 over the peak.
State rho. 0.0288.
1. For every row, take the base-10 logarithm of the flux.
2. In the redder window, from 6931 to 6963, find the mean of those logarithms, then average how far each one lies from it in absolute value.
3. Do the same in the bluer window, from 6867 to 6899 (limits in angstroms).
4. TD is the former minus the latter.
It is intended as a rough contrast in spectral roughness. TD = -0.012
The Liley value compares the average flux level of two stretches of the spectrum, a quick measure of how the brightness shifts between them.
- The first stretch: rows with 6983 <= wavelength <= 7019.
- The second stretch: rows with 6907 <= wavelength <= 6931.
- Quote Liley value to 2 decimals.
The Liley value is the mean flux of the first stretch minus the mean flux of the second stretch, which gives 0.11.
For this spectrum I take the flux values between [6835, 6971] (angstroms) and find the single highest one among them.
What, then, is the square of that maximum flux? 301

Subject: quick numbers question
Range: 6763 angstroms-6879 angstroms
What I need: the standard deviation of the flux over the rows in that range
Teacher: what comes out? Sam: 0.42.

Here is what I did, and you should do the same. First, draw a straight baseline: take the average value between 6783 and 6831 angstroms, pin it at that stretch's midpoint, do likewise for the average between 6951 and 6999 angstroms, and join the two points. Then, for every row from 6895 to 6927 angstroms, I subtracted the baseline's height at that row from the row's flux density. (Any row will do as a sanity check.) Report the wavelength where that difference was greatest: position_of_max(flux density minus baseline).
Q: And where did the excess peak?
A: 6897.0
